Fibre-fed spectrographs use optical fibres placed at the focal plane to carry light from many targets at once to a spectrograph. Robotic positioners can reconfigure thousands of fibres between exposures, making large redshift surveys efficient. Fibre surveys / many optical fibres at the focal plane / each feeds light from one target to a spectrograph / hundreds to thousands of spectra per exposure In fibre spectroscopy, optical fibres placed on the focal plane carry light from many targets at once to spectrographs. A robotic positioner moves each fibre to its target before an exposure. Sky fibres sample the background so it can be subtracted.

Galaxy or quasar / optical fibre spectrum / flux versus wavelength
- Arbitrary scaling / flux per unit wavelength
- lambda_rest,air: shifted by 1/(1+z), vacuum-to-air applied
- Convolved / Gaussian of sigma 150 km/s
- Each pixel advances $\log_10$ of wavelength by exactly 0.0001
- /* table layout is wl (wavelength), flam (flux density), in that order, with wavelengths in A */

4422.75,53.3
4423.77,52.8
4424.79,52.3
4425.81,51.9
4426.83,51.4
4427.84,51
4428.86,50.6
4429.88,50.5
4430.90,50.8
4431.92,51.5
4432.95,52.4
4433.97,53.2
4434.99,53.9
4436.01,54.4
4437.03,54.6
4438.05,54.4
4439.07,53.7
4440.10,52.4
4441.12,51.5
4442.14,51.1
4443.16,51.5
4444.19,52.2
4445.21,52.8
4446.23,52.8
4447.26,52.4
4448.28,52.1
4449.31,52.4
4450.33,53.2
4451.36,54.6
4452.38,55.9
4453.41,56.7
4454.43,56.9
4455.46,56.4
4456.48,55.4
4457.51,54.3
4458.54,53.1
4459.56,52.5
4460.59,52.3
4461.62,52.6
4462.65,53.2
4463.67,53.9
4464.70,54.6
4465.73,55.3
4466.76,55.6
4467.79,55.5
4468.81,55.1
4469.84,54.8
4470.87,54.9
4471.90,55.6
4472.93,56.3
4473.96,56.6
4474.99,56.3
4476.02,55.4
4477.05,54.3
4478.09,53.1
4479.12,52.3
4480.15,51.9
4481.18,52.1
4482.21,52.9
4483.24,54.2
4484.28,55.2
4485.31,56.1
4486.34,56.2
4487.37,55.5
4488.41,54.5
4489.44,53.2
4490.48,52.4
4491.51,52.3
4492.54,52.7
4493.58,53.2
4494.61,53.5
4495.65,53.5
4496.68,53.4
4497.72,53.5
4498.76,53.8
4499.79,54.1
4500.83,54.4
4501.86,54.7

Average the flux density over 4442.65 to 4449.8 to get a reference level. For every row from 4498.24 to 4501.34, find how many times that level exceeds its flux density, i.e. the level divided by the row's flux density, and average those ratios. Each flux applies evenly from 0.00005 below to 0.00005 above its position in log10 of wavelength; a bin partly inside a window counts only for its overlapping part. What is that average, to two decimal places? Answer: 0.97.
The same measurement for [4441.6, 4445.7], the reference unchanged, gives 1.01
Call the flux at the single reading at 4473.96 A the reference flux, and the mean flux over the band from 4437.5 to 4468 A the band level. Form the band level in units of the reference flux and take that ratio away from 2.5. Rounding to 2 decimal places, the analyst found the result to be 1.55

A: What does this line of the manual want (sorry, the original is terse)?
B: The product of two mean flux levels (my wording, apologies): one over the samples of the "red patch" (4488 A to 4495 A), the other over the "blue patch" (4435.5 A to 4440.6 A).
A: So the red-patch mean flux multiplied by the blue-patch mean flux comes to 2863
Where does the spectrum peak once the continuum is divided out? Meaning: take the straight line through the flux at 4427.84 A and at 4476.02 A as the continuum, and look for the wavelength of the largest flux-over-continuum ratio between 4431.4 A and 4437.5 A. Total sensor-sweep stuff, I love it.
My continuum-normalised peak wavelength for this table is 4437.03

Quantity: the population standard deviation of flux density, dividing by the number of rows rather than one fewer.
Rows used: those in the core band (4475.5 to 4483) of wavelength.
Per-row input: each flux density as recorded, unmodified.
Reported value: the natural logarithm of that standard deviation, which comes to 0.17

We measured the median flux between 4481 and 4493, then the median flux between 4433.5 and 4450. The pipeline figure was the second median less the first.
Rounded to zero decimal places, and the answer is -1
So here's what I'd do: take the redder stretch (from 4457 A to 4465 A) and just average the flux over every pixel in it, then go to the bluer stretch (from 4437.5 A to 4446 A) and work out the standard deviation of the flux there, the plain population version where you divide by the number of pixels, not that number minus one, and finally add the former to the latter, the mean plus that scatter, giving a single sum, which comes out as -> 54.4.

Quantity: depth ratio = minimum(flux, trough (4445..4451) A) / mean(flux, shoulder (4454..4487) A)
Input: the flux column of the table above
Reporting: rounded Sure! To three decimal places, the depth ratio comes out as 0.955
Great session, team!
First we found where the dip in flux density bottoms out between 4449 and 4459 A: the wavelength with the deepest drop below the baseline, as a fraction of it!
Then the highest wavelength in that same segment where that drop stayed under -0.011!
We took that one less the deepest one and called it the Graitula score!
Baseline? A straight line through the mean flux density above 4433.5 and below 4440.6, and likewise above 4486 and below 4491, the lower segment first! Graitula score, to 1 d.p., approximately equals 7.2 A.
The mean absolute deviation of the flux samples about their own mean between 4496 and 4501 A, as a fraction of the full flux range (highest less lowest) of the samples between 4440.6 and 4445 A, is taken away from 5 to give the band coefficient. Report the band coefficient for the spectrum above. 4.70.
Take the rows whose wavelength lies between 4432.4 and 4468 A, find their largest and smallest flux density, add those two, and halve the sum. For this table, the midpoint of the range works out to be 54.0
